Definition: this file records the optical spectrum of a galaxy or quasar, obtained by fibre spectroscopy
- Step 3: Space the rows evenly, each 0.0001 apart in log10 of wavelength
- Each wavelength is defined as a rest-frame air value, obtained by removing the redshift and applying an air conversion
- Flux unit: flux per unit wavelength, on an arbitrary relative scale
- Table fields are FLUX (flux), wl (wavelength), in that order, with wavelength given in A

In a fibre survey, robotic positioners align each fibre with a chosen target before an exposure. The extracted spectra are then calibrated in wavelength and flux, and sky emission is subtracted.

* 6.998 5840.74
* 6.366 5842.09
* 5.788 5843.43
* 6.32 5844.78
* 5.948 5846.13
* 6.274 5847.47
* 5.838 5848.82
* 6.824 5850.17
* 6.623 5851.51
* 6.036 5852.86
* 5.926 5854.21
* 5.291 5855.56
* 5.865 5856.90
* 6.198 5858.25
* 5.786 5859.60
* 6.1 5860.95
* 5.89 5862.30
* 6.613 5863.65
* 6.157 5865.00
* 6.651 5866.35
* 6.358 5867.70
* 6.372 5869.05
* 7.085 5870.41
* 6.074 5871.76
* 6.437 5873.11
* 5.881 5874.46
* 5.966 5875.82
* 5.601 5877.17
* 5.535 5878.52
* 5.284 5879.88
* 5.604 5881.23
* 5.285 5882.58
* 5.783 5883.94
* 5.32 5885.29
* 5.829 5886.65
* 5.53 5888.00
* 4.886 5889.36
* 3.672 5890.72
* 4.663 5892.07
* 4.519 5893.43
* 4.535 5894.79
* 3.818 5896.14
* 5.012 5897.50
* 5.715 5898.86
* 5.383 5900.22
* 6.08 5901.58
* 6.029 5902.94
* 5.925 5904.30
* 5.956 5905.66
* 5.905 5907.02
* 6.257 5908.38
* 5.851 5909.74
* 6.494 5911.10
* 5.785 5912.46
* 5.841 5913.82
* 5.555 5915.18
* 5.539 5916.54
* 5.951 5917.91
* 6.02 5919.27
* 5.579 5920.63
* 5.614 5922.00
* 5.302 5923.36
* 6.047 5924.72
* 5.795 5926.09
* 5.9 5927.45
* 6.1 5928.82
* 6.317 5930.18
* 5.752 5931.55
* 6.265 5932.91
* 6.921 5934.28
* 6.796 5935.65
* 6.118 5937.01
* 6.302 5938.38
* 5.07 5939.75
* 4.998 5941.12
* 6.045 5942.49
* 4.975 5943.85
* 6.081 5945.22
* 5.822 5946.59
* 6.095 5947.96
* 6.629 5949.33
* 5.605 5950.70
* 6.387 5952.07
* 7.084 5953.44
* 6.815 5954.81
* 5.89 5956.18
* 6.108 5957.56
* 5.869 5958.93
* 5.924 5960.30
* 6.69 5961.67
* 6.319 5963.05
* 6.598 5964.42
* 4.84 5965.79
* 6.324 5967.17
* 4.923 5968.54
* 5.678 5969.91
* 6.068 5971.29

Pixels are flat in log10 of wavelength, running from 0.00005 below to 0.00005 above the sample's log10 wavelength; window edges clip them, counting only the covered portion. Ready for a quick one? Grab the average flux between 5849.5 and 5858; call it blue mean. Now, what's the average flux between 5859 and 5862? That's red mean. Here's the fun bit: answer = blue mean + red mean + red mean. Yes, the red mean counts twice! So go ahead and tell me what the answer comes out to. 18.0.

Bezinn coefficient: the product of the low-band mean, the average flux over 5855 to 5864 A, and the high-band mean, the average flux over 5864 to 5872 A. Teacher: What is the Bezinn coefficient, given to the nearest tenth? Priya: 38.5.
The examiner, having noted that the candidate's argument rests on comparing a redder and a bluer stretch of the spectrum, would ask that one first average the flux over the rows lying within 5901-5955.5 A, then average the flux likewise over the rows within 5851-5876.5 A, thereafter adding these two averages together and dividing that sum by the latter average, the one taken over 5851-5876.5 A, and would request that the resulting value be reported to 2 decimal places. 1.97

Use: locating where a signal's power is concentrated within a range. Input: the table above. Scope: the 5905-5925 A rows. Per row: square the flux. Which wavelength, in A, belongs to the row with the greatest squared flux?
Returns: 5911.10 A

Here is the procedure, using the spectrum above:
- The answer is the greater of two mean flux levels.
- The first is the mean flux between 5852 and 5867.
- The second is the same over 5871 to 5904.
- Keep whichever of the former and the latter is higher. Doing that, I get 6.05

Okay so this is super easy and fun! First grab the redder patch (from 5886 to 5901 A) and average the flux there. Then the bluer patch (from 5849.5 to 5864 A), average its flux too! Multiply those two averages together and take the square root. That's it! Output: 5.45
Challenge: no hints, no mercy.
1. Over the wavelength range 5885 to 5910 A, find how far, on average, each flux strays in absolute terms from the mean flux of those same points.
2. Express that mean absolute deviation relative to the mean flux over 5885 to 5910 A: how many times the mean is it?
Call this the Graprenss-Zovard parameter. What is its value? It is 0.12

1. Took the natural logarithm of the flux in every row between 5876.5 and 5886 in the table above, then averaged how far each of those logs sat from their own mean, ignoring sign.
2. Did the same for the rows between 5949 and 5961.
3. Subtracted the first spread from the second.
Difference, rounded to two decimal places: 0.04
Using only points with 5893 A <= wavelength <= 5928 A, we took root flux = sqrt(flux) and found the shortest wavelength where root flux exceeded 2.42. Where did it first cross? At 5901.58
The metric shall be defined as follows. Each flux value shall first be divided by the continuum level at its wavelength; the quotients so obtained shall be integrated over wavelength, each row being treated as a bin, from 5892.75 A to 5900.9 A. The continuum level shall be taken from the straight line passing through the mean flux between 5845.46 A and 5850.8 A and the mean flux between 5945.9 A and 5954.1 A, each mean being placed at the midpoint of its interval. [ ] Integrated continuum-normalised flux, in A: 6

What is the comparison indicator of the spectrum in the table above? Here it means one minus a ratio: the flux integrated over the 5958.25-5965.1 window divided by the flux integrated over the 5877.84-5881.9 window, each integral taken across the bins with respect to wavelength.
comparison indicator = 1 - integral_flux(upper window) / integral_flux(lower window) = -0.94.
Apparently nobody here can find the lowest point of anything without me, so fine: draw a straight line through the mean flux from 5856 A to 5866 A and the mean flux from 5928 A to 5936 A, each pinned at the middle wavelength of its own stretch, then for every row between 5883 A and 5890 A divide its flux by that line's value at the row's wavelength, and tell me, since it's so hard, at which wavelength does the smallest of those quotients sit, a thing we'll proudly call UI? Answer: 5889.36 A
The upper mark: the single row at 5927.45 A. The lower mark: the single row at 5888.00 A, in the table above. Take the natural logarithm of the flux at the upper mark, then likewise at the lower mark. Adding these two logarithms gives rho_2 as 3.49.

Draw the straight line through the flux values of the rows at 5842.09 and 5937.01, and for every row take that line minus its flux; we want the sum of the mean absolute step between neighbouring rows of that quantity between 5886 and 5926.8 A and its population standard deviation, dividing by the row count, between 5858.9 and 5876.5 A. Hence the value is 0.771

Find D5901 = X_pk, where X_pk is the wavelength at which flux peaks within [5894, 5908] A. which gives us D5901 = 5901.58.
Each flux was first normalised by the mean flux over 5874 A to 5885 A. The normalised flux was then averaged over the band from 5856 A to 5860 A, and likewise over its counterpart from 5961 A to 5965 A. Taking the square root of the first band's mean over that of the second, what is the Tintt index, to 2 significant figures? 0.95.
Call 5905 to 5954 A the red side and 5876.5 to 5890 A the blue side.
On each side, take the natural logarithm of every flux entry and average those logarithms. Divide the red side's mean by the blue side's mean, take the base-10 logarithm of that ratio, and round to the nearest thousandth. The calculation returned 0.021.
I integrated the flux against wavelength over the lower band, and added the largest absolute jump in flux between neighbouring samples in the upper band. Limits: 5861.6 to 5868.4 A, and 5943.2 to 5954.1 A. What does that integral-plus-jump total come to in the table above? 44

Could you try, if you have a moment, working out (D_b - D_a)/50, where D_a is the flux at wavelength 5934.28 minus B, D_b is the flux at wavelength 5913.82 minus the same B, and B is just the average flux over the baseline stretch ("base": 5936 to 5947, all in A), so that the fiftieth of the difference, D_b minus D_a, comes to -0.02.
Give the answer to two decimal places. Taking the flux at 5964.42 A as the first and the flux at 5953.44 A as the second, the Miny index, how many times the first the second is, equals 1.07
